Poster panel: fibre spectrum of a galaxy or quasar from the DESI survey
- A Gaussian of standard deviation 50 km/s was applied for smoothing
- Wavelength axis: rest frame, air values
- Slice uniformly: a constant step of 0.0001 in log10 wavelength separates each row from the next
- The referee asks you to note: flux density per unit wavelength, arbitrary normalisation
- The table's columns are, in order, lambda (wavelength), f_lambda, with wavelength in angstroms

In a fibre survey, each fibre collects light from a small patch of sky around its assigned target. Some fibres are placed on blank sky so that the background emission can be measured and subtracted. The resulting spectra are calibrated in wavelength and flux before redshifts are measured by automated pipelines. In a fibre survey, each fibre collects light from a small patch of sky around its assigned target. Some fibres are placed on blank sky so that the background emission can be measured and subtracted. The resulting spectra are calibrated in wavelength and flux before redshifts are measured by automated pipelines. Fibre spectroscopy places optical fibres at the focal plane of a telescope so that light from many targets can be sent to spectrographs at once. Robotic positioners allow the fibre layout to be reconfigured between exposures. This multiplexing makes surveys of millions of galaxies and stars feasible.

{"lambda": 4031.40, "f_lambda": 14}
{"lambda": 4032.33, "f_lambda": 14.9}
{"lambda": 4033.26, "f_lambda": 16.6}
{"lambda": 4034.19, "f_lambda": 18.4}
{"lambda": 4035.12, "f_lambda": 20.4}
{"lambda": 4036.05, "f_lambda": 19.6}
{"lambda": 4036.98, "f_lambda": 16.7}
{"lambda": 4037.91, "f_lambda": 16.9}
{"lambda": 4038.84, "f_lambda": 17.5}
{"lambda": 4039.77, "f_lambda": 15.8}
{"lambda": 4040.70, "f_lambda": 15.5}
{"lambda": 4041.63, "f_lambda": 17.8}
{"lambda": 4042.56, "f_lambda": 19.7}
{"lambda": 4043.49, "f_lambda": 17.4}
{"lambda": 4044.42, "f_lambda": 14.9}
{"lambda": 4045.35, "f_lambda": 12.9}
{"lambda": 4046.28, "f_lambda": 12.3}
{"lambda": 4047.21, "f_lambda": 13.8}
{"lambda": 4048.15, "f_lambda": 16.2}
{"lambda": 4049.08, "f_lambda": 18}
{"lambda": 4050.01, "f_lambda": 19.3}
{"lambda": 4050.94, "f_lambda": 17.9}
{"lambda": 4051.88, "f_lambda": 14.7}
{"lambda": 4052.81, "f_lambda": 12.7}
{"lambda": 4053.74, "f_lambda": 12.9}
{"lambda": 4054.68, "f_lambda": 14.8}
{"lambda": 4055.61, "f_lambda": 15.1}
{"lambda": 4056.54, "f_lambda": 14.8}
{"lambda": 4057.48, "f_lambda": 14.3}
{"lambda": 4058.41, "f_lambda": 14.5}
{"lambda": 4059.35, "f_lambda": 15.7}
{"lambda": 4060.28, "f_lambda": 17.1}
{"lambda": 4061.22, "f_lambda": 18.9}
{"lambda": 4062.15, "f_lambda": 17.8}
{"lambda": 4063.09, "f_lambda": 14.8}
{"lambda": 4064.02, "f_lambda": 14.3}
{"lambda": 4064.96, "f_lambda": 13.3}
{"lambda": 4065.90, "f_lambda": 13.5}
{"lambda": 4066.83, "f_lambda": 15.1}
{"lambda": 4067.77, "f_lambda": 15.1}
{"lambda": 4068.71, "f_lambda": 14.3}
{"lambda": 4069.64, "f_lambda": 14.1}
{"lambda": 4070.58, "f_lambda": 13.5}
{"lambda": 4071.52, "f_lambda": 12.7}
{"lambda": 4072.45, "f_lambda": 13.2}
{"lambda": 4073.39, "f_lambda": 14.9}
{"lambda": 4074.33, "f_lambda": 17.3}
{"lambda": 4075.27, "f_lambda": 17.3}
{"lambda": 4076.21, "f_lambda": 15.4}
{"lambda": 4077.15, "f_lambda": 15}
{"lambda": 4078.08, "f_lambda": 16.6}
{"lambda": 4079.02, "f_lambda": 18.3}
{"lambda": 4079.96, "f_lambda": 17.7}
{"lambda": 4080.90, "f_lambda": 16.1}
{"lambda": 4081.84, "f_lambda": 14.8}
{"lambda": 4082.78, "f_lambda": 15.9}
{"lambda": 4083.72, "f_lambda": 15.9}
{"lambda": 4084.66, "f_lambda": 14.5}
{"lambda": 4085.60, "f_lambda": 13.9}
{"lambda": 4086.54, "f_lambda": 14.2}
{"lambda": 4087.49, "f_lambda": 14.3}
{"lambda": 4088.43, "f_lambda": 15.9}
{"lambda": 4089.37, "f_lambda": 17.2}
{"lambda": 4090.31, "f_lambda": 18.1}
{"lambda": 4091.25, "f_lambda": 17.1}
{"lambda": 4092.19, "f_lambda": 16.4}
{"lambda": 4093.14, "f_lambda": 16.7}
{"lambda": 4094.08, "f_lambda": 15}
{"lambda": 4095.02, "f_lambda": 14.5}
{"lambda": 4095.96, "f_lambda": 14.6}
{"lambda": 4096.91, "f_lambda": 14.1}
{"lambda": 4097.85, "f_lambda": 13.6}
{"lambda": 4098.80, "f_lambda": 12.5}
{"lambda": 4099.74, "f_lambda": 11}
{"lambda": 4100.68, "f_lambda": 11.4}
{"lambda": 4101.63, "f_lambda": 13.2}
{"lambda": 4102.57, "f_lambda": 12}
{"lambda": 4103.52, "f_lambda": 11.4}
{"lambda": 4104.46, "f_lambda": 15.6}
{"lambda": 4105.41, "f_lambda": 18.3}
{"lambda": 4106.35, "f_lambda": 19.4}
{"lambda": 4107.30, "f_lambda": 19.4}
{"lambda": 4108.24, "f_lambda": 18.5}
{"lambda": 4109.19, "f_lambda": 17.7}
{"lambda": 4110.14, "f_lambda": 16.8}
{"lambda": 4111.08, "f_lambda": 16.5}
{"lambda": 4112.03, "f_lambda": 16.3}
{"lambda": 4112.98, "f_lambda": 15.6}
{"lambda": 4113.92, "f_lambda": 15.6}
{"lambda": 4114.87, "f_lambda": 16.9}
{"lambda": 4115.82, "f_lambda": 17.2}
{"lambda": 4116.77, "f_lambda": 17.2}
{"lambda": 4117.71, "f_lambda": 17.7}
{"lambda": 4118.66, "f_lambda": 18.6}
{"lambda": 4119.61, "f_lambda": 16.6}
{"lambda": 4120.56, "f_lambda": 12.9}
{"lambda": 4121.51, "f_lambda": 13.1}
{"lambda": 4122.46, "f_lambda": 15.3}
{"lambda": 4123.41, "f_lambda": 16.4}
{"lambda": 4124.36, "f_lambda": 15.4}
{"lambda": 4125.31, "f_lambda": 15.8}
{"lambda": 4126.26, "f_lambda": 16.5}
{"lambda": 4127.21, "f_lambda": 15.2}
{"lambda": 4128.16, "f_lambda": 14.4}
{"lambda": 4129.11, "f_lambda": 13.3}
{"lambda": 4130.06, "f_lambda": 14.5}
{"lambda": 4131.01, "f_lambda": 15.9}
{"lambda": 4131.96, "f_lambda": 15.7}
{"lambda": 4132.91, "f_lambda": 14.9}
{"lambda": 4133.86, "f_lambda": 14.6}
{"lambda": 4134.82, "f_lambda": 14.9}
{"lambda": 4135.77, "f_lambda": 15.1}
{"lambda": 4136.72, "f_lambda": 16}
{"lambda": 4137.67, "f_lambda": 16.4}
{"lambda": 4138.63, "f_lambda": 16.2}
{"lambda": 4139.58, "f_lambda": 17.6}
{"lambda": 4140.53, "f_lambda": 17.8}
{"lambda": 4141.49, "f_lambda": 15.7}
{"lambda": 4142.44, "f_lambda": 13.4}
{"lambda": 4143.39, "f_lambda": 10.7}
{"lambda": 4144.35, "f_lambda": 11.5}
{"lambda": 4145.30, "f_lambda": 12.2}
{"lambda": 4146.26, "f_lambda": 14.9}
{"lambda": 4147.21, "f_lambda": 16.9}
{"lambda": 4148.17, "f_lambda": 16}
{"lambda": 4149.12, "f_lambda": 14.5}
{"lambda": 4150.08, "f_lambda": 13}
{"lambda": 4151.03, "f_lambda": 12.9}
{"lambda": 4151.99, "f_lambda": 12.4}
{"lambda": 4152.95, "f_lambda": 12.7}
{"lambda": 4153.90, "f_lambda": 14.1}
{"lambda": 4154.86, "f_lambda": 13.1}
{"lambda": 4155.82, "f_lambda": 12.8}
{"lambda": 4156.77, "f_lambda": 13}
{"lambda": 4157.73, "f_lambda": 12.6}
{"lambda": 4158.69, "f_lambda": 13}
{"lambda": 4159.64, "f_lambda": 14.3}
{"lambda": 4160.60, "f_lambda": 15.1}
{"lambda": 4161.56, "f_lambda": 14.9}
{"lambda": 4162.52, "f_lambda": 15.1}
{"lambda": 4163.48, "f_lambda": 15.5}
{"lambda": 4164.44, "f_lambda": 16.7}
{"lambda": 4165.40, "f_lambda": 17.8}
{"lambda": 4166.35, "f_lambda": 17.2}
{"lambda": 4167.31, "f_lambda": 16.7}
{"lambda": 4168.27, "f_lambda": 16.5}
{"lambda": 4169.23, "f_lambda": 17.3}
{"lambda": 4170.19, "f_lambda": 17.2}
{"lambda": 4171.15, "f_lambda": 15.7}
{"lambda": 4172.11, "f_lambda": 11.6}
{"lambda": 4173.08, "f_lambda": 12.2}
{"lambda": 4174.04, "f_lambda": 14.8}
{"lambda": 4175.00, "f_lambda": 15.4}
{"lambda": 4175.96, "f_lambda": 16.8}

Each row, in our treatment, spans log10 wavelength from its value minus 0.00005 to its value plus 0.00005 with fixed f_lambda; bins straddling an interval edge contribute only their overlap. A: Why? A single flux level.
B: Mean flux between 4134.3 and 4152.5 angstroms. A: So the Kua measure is 14.6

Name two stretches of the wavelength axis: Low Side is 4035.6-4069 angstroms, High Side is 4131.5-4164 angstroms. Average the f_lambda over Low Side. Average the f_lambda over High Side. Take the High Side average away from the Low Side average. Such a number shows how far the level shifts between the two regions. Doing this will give 1.3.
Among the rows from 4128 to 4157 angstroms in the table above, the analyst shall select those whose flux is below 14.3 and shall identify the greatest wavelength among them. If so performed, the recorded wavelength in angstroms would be 4156.77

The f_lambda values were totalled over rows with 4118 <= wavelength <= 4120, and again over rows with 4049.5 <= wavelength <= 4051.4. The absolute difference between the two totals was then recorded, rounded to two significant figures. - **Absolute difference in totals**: 2.0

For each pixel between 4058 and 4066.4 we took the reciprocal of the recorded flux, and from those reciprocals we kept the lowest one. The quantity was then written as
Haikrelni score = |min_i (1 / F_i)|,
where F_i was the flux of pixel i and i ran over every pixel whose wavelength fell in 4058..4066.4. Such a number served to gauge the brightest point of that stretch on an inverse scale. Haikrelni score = 0.053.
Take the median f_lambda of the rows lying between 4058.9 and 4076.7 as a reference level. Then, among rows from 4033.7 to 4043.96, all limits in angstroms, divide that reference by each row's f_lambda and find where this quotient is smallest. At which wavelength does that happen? 4035.12 angstroms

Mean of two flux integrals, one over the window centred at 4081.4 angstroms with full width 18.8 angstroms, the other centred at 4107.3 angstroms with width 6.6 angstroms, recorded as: 208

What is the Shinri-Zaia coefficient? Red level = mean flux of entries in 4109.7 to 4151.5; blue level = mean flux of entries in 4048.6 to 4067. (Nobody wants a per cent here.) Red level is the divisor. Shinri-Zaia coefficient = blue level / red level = 1.01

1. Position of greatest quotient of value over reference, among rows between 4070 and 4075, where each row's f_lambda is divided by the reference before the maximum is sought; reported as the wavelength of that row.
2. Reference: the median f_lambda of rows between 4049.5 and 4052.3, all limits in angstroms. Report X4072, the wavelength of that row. 4074.33 angstroms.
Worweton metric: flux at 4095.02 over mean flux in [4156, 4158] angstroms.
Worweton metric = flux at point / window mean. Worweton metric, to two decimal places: 1.13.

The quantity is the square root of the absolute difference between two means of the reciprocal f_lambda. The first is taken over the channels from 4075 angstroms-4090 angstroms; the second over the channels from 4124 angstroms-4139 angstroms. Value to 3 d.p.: 0.044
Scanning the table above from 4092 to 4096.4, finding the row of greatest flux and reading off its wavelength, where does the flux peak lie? 4093.14 angstroms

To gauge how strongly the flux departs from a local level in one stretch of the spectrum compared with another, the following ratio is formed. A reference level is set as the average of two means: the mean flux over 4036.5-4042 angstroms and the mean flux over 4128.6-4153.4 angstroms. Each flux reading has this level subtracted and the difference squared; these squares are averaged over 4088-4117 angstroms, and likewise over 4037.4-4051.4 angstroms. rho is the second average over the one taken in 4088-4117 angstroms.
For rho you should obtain 0.95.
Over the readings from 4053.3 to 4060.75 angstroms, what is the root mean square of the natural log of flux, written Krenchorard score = 2.70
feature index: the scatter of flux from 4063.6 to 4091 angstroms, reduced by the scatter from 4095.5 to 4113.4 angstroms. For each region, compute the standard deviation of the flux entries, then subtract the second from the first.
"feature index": -1.2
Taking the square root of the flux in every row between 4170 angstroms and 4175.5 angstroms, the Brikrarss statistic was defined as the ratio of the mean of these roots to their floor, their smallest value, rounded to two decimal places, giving 1.11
